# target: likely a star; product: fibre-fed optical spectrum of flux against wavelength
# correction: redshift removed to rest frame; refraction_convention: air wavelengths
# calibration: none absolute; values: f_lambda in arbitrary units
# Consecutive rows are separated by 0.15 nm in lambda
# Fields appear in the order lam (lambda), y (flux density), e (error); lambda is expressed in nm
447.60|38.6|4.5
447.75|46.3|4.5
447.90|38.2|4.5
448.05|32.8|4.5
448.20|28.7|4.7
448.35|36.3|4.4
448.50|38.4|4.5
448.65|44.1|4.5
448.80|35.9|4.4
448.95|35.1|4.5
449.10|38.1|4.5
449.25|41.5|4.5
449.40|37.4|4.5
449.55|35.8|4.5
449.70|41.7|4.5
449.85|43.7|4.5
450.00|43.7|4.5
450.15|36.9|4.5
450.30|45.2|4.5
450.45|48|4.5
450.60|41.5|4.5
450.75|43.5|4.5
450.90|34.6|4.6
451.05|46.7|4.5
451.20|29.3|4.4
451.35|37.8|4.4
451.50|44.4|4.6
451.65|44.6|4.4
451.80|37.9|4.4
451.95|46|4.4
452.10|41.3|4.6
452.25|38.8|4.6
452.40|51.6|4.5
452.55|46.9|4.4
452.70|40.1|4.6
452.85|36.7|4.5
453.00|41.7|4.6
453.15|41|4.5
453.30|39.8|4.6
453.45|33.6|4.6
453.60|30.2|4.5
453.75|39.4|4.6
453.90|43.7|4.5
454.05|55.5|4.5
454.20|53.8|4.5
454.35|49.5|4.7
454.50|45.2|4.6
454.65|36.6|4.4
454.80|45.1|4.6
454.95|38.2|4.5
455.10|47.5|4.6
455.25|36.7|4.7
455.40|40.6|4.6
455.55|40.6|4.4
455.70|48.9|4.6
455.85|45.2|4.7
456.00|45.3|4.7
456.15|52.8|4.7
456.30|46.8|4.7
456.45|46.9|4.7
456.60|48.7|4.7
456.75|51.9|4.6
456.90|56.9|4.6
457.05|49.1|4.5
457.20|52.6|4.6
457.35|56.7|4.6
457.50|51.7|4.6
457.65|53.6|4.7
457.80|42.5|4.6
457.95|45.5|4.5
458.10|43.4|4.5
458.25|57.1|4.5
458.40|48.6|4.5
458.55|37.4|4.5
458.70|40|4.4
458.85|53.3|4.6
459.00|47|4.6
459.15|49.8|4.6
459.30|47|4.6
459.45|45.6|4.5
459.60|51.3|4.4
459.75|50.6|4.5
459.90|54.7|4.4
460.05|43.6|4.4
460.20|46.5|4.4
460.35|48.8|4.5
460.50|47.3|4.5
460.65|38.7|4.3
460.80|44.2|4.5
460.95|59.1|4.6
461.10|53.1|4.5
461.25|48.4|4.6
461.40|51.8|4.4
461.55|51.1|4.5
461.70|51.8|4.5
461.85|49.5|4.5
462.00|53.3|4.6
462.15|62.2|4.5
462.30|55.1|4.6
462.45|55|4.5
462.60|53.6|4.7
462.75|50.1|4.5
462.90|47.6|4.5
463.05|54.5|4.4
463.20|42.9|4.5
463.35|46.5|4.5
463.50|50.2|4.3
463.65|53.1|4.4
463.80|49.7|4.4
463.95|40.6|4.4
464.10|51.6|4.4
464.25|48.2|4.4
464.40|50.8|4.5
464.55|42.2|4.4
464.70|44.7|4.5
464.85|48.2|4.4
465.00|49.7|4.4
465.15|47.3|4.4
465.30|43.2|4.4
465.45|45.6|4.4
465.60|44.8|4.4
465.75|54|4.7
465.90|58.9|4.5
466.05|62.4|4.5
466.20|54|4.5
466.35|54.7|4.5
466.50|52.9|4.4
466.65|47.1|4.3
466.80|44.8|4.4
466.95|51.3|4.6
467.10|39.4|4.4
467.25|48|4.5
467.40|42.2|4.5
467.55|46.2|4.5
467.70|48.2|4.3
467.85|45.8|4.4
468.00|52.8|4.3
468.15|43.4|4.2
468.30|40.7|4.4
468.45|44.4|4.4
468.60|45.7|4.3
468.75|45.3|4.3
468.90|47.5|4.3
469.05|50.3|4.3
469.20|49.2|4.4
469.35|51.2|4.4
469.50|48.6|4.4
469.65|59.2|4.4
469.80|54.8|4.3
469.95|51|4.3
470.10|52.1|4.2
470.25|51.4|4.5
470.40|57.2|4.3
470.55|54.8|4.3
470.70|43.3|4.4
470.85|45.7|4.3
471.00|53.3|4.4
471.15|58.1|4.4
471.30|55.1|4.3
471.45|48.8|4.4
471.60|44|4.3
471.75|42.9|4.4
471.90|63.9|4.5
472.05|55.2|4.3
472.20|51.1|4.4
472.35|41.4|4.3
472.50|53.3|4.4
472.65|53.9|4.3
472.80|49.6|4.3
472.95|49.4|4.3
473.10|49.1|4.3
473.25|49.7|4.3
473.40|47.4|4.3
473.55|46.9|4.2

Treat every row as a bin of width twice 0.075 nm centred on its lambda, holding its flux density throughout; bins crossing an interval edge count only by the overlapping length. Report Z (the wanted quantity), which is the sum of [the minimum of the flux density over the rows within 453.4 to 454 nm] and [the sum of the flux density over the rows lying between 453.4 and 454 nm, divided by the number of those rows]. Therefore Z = 67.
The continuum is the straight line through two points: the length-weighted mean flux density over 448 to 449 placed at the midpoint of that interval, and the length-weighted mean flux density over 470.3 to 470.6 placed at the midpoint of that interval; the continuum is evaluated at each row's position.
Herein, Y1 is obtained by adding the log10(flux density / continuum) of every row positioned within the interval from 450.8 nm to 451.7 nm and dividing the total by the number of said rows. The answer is 0.01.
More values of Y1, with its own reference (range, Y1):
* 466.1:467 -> -0.01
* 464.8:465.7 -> -0.04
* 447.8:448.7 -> 0.00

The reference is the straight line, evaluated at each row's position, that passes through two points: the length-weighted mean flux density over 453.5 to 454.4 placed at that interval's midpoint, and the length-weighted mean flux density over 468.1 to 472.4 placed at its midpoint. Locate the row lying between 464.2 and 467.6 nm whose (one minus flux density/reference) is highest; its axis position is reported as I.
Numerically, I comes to 467.10 nm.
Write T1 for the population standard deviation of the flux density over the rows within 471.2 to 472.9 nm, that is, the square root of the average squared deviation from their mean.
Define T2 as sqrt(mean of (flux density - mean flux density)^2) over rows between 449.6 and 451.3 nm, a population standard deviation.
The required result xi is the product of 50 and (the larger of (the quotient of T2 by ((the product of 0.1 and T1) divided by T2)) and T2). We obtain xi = 2289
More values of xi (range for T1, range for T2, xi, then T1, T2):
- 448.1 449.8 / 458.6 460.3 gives 2173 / 3.9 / 4.1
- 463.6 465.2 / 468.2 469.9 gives 3189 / 3.7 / 4.9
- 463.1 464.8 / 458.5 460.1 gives 3308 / 4.0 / 5.2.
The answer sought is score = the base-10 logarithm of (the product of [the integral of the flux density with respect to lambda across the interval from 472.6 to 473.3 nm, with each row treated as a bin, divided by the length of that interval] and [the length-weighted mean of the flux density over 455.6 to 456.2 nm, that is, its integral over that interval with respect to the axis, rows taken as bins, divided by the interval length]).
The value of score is 3.38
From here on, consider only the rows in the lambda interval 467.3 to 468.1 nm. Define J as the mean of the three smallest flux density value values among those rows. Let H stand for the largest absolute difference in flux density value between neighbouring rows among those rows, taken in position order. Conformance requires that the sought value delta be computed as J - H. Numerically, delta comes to 38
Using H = 7.0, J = 45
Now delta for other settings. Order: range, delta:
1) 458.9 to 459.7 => 41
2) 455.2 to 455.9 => 31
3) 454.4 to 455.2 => 31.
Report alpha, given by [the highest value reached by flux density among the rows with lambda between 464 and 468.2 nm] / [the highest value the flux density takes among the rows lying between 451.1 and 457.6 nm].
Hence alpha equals 1.10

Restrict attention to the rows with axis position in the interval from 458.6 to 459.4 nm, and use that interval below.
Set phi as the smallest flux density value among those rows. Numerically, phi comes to 40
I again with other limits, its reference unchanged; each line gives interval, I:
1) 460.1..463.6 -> 460.65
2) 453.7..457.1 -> 455.25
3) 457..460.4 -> 458.55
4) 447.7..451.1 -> 448.20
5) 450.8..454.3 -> 451.20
